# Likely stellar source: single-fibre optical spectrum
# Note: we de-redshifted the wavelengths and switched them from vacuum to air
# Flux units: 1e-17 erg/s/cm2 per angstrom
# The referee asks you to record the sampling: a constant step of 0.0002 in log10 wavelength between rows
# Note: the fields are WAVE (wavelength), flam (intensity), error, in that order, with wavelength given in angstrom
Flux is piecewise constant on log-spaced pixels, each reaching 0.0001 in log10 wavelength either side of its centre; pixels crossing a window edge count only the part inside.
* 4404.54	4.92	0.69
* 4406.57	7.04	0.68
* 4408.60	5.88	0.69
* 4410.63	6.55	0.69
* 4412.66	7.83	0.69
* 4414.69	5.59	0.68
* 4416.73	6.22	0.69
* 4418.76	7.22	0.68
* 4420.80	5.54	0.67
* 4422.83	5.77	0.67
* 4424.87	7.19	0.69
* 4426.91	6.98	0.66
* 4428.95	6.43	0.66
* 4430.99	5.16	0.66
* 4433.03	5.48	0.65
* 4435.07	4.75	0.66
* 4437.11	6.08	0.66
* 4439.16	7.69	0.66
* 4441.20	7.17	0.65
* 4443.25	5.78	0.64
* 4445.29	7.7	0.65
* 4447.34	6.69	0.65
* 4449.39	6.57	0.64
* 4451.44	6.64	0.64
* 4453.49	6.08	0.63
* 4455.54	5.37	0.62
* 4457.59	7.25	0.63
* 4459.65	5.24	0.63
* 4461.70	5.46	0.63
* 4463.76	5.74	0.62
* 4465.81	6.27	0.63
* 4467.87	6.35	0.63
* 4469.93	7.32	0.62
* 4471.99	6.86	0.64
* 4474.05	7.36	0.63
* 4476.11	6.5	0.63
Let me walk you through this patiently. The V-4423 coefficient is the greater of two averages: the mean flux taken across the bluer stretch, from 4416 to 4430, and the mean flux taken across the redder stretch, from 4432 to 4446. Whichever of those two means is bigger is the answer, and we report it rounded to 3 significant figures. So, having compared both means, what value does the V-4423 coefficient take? 6.48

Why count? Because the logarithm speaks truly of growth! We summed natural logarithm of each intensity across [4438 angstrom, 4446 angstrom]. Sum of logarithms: 7.81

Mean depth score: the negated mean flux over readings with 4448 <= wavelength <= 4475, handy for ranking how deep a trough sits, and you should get -6.35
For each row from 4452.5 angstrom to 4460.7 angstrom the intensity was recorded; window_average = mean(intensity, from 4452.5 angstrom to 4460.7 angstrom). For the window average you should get 5.98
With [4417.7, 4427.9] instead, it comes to 6.54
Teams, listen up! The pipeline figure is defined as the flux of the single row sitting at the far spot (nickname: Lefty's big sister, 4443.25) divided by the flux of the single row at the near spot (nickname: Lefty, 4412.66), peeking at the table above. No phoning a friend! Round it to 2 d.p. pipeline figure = 0.74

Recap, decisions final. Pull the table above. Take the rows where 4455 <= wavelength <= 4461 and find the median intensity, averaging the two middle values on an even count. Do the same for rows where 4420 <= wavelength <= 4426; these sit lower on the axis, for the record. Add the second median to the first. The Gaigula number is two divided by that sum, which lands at 0.180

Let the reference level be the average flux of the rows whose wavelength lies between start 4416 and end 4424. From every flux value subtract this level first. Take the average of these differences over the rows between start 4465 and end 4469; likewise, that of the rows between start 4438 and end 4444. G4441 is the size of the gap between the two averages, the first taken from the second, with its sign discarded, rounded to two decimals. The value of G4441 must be 0.57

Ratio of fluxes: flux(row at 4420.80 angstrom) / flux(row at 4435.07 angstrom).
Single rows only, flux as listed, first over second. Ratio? 1.17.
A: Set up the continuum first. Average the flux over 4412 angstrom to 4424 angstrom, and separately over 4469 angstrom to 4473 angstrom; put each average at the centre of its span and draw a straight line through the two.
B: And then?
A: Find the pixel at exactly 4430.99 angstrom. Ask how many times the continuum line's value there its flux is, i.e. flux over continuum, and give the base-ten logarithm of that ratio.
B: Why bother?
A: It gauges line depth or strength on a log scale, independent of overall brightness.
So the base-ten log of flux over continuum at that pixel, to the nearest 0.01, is -0.10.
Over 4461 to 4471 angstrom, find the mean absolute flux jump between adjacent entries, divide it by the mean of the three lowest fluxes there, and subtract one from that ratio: -0.92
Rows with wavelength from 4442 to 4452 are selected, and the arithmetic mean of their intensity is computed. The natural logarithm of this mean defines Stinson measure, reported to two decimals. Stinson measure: 1.90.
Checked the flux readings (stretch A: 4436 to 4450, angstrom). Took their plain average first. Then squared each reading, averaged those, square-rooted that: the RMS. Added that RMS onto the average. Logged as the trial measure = 13.7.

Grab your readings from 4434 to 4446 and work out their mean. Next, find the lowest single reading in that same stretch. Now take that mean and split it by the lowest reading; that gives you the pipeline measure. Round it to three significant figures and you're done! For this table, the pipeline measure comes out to 1.37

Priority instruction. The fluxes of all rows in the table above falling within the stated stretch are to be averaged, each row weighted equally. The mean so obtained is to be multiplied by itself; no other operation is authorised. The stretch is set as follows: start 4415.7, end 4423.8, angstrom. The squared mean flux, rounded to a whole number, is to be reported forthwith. 38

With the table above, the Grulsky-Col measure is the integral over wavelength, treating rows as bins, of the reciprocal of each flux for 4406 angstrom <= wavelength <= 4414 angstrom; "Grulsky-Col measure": 1.20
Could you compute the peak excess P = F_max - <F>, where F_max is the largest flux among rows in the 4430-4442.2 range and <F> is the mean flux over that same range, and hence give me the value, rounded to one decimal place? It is 1.6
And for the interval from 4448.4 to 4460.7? 1.1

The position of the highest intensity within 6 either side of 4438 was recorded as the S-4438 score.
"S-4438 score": 4439.16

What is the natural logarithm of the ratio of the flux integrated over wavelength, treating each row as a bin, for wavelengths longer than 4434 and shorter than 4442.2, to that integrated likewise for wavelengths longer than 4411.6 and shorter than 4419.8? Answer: -0.04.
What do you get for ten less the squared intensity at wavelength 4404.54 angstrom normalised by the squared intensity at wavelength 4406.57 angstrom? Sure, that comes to 9.5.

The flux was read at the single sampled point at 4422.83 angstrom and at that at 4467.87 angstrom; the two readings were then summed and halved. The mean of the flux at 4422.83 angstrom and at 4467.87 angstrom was 6.1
